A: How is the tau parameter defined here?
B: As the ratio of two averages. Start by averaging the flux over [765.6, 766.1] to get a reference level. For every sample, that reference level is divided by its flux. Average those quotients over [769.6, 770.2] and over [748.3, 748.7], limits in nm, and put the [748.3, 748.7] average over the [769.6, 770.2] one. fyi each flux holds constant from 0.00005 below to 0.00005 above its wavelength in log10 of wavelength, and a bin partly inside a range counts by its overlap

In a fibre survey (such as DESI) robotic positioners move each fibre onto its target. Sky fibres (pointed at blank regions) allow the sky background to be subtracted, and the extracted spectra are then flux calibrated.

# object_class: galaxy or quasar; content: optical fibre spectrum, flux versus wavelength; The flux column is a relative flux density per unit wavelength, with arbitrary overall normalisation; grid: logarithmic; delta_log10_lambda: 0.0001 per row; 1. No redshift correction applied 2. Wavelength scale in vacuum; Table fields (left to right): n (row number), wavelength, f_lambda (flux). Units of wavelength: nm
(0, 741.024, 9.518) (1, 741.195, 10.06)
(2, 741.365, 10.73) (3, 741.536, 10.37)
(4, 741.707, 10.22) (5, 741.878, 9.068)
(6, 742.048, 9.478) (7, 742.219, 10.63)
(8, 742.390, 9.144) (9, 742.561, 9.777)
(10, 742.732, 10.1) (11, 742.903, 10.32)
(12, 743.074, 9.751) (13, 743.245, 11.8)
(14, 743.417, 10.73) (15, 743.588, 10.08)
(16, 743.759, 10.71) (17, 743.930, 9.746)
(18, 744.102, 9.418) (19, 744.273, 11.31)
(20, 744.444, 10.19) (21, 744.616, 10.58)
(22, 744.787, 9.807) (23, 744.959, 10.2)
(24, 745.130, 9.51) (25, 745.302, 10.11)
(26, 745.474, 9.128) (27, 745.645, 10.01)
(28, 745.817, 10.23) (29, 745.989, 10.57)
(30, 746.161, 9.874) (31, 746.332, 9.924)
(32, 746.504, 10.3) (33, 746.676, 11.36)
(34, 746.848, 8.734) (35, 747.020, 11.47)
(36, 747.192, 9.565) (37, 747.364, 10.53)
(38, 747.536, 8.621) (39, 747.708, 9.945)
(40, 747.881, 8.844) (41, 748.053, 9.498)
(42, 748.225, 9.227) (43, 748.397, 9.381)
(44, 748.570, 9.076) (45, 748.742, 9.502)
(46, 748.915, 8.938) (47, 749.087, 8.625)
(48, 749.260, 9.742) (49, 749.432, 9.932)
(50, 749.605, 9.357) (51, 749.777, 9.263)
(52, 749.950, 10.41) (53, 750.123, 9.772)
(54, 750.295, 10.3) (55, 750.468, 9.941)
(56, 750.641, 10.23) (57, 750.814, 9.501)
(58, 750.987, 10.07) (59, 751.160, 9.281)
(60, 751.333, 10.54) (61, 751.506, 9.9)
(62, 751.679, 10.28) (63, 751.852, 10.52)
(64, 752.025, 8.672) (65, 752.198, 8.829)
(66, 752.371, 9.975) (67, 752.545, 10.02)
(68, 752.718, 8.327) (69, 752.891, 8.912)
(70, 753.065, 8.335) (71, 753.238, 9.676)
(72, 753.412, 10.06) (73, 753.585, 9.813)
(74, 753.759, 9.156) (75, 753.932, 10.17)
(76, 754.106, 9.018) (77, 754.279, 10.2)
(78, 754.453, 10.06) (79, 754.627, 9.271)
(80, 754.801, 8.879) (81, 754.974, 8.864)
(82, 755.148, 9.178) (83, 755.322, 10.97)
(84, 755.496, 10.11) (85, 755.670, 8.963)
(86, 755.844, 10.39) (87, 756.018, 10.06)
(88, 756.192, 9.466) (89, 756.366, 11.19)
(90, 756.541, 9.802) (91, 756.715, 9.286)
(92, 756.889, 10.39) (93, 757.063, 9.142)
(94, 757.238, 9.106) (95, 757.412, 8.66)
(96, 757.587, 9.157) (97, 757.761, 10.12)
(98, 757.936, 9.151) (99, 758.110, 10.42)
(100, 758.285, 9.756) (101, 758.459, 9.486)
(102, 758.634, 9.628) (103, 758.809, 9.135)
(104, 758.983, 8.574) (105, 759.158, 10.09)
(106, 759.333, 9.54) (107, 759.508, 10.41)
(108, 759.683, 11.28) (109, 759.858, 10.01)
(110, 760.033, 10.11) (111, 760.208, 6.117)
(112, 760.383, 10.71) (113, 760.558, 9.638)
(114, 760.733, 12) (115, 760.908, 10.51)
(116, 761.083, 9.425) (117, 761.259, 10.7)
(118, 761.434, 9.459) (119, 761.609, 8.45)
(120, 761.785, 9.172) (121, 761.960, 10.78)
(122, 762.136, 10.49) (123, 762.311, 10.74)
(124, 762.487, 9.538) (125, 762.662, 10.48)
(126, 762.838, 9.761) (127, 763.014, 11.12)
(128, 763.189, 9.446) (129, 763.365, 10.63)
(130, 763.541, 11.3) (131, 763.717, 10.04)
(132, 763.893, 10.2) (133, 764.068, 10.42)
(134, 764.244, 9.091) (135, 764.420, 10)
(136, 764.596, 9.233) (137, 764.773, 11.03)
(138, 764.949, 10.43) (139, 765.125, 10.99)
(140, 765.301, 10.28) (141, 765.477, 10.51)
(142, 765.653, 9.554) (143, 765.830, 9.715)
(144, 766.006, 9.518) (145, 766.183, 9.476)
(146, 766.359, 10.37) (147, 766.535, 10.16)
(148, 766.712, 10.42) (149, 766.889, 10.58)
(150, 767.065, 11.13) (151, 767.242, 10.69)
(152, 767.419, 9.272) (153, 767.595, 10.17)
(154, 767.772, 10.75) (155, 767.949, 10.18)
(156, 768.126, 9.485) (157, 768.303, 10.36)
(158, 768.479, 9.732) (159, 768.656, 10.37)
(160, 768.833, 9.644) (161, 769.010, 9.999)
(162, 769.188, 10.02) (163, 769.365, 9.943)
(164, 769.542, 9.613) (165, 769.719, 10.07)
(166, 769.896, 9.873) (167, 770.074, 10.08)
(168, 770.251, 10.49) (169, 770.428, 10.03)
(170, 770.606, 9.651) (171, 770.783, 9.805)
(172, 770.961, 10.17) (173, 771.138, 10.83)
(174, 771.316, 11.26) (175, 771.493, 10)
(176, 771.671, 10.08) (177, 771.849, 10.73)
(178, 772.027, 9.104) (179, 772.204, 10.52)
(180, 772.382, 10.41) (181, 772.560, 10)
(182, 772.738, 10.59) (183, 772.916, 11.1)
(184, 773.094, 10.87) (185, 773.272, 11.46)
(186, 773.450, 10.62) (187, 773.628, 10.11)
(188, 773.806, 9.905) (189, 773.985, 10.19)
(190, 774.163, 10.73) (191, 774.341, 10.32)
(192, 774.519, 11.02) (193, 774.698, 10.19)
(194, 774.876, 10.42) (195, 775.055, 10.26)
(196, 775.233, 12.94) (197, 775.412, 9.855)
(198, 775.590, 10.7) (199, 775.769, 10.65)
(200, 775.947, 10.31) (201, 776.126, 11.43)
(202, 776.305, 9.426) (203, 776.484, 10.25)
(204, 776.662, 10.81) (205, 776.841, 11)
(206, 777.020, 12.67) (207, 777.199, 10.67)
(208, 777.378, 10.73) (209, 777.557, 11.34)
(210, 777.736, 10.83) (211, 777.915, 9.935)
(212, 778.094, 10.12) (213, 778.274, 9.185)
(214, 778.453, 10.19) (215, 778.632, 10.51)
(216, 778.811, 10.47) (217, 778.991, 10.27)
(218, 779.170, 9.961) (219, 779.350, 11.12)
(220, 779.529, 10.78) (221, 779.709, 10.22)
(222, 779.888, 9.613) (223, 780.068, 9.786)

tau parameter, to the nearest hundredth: 1.08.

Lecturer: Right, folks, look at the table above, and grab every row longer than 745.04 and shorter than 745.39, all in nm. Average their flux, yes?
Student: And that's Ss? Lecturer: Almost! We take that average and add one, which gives 10.8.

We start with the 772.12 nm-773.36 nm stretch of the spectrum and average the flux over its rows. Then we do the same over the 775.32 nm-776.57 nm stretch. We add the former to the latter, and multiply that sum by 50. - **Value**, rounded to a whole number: 1054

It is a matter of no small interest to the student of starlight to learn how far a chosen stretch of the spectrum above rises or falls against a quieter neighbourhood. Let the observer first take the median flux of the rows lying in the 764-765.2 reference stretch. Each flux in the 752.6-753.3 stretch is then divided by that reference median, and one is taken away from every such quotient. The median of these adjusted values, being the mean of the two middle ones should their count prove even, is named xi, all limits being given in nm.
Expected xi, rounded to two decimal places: -0.17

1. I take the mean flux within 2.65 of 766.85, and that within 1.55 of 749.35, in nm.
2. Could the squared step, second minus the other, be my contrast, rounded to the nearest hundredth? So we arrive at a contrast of 0.33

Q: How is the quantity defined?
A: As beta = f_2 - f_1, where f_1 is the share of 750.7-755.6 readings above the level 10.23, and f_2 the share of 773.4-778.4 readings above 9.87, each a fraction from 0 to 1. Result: 0.75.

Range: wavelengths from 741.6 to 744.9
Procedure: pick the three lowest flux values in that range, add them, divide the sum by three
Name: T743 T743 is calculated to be 9.2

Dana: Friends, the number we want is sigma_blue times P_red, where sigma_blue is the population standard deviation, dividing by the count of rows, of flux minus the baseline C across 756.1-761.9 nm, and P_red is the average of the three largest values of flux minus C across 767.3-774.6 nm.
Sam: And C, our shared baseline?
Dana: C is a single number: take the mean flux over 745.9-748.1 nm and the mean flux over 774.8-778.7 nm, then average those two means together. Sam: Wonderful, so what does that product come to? 1.0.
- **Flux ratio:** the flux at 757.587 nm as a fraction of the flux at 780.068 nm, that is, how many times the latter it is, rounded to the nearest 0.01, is 0.94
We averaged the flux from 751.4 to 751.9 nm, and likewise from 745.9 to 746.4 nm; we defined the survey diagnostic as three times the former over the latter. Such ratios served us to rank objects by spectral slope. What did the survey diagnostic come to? 3.03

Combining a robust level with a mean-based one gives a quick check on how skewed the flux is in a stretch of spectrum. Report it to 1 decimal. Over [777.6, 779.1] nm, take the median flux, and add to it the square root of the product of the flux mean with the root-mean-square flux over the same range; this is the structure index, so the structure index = 20.4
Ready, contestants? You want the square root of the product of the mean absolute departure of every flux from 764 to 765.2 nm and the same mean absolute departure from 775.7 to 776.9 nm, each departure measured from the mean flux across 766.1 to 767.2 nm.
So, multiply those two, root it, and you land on 0.55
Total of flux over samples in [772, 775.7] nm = 221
